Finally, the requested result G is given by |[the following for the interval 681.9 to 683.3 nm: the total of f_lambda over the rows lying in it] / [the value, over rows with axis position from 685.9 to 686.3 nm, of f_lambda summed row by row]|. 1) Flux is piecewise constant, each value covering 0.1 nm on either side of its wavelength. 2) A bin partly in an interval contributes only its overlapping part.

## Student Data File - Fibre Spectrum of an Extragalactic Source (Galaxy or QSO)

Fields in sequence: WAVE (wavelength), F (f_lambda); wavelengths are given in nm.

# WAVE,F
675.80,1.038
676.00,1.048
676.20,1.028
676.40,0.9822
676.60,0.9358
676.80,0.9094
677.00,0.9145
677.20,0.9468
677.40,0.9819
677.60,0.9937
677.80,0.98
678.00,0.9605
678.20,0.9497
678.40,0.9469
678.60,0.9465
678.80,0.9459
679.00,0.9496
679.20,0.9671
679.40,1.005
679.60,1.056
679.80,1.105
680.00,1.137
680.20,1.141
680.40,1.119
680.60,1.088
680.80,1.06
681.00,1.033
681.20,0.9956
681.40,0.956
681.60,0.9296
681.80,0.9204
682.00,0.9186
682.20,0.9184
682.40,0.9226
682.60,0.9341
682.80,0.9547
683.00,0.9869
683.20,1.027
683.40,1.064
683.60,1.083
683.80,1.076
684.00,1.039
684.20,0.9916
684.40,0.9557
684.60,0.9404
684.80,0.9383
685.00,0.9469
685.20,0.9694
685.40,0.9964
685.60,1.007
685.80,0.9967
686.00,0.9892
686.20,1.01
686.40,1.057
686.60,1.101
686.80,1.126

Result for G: 3.3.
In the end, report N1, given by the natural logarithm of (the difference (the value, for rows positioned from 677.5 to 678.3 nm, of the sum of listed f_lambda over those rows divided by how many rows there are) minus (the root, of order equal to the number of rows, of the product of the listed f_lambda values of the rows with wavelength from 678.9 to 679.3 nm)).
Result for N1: -4.4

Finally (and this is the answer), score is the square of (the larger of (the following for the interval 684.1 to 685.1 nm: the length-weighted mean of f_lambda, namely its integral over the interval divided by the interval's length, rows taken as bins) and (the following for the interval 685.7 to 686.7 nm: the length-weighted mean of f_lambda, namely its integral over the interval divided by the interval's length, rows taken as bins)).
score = 1.06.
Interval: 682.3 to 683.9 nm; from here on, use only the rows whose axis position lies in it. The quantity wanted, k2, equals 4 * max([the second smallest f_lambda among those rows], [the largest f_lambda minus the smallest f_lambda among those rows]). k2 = 3.74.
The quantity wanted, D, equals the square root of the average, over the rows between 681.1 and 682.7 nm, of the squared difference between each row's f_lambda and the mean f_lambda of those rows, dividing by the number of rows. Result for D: 0.025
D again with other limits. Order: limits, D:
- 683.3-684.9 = 0.058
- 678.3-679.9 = 0.057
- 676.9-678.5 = 0.024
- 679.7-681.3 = 0.048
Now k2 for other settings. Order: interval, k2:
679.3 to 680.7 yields 4.22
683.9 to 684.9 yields 3.76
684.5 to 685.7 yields 3.76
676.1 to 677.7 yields 3.66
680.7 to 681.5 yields 3.98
